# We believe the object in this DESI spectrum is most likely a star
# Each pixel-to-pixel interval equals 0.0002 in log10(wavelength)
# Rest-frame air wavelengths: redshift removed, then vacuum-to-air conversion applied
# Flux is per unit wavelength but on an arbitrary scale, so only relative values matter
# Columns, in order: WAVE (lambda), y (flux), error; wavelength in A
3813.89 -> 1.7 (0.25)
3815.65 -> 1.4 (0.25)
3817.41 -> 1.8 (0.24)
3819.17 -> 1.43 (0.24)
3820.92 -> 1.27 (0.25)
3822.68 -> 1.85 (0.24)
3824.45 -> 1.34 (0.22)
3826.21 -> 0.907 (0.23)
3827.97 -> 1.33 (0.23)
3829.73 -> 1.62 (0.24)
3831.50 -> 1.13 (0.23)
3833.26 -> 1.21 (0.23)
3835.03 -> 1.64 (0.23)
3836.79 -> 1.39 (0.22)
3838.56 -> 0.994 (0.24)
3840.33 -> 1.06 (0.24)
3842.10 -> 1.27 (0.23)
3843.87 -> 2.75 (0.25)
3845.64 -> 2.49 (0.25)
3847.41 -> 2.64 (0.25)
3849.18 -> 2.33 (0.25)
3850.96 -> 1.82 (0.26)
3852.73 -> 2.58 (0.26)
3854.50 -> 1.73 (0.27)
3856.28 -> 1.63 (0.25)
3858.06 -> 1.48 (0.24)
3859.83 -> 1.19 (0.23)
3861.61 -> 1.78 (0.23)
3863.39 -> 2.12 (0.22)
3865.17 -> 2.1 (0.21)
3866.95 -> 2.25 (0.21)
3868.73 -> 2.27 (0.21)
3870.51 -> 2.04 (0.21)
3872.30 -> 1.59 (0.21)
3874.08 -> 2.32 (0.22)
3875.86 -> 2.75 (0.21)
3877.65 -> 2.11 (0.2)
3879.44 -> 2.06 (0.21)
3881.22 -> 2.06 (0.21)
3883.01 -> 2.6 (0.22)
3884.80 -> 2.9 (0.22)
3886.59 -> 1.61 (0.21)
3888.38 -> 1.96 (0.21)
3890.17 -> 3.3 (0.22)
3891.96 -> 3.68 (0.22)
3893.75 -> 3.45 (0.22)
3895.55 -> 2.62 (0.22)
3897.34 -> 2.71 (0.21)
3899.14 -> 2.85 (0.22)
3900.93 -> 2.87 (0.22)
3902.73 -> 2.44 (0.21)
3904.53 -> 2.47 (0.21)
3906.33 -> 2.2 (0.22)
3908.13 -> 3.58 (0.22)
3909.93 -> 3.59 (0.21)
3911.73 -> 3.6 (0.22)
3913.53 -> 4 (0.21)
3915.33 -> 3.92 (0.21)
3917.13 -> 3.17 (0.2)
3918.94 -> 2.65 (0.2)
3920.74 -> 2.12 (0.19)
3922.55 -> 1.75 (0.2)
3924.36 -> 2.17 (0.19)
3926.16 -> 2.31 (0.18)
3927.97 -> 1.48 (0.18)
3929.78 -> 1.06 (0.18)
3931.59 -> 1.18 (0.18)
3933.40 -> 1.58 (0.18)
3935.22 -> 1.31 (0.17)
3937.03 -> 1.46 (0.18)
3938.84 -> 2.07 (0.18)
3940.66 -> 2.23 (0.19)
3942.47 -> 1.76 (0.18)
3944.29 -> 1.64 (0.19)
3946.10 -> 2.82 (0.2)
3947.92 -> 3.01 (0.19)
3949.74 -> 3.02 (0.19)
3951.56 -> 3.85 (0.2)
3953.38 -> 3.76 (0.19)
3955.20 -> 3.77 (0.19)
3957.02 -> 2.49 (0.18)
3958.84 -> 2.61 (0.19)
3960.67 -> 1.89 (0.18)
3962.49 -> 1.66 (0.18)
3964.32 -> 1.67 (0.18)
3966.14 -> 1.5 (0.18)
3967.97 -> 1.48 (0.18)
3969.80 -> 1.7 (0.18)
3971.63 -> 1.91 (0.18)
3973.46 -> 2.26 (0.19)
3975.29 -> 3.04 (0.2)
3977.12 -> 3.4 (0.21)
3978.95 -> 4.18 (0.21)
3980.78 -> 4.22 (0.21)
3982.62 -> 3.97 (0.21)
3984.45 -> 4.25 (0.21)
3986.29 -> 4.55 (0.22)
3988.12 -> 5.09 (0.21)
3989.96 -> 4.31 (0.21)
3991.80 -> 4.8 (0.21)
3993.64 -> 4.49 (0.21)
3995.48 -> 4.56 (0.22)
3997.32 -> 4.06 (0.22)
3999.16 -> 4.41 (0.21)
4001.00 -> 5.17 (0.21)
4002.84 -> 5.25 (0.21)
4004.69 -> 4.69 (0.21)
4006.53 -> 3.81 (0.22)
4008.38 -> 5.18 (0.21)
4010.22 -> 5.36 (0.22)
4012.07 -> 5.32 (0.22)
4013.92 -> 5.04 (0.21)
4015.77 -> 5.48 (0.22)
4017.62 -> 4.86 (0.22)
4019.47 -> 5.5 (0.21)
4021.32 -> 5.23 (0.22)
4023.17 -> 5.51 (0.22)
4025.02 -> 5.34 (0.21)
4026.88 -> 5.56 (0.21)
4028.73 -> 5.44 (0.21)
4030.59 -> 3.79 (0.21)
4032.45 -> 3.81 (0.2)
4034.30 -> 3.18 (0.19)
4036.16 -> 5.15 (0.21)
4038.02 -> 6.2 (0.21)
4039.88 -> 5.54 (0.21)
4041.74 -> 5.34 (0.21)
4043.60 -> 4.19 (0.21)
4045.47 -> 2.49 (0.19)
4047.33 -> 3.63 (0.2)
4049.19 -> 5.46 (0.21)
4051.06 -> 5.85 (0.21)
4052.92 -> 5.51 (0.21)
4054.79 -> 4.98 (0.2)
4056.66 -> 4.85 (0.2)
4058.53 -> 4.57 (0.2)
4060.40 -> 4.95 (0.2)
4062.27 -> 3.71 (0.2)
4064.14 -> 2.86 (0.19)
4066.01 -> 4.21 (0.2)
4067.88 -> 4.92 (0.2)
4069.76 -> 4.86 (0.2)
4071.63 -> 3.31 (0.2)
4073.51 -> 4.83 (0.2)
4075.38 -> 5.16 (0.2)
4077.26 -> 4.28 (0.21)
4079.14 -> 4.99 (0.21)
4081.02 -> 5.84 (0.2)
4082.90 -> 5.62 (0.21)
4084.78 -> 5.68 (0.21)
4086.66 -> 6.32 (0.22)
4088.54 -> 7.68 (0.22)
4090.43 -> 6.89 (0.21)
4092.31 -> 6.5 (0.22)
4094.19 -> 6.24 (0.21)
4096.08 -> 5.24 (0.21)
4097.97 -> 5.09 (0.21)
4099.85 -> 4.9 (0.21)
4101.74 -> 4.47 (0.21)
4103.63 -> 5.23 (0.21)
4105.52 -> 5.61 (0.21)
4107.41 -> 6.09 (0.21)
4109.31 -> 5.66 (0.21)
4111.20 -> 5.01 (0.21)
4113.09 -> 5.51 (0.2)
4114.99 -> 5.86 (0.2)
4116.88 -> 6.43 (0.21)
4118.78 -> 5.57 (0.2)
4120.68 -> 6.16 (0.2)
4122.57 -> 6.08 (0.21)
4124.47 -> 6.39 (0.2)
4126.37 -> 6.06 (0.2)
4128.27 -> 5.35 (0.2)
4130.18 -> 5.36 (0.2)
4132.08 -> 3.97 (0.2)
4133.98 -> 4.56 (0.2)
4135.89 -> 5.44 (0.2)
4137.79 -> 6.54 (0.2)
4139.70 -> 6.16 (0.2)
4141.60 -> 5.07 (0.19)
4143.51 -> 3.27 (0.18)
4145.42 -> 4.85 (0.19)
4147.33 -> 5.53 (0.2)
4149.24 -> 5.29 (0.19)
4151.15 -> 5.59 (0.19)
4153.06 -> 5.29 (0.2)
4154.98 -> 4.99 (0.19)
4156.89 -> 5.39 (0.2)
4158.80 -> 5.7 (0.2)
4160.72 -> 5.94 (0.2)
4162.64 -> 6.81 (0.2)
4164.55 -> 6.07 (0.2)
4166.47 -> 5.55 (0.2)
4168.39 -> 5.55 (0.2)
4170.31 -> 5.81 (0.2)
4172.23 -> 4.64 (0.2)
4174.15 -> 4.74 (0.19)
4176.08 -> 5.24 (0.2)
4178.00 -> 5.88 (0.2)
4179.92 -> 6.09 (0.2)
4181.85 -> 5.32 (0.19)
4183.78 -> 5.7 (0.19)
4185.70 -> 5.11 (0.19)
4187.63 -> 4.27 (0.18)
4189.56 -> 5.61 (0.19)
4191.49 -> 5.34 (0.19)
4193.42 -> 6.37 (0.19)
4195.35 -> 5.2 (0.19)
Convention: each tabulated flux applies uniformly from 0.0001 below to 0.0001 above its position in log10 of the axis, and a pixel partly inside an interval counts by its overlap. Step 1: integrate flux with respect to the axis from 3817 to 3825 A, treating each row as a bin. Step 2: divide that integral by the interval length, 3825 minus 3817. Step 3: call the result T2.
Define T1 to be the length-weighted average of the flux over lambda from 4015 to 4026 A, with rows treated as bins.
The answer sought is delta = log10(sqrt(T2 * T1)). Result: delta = 0.46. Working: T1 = 5.3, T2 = 1.5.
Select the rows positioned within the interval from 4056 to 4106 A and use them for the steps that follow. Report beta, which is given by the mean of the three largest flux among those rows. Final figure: 7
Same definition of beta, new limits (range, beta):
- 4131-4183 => 7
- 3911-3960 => 4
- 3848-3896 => 3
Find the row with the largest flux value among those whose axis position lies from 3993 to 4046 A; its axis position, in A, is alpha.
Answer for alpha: 4038.02 A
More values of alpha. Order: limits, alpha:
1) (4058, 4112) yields 4088.54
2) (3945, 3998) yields 3988.12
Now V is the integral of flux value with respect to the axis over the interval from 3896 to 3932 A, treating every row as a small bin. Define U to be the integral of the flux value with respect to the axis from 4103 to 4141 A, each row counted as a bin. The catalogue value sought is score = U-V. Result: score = 120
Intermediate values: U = 215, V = 94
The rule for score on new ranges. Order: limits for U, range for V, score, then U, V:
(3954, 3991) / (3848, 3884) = 38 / 111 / 74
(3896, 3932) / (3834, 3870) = 27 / 94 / 68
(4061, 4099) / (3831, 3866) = 136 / 198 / 62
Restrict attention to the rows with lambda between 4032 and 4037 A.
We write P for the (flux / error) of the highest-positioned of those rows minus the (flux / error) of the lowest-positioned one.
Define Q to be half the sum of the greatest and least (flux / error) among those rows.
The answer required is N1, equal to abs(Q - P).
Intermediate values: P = 5.5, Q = 21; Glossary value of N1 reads 15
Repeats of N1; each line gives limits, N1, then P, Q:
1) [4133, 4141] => 20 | 8.0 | 28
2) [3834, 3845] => 4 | 3.9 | 8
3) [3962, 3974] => 7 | 2.7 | 10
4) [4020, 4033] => 27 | -4.7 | 22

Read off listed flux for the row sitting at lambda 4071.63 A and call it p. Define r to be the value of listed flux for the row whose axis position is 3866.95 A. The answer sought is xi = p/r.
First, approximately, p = 3.31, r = 2.25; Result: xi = 1.5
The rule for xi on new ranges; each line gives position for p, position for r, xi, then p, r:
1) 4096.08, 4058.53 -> 1.1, 5.24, 4.57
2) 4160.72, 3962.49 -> 3.6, 5.94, 1.66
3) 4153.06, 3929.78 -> 5.0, 5.29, 1.06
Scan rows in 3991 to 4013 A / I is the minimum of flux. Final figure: 3.81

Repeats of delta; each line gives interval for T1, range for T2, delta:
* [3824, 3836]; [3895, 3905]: 0.27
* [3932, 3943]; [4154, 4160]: 0.48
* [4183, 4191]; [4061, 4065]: 0.62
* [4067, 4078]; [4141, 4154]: 0.68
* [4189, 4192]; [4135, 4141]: 0.76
